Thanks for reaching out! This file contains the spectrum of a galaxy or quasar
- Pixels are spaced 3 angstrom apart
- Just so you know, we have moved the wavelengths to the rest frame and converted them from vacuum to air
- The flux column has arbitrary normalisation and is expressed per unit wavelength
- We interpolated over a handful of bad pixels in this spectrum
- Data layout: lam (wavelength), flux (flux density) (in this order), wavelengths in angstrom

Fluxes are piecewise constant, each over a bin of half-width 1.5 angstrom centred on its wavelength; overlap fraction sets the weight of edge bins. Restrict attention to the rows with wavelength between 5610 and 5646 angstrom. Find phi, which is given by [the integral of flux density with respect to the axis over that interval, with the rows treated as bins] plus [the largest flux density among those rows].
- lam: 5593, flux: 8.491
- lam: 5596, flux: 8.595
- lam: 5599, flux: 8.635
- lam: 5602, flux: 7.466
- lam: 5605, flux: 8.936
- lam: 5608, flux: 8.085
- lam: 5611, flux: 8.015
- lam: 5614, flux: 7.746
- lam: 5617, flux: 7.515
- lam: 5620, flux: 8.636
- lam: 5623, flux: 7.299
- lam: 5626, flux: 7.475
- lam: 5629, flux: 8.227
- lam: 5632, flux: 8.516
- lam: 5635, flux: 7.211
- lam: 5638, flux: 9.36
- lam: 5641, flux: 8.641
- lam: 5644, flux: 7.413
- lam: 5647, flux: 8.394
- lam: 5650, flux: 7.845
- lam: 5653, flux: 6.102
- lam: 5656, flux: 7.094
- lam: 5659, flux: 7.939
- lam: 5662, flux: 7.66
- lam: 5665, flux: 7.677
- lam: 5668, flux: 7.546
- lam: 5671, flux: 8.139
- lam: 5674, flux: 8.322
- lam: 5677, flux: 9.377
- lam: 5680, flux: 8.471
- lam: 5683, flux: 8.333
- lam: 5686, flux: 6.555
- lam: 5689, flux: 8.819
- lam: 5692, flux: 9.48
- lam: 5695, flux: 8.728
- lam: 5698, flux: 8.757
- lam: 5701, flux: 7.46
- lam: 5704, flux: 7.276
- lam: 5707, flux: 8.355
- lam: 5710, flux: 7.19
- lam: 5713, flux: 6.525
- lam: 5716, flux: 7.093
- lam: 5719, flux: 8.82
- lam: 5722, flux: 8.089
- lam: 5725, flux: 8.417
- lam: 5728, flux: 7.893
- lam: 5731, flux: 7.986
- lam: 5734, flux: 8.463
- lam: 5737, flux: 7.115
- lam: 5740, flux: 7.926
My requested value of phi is 298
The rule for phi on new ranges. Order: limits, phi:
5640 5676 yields 287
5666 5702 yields 310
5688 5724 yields 299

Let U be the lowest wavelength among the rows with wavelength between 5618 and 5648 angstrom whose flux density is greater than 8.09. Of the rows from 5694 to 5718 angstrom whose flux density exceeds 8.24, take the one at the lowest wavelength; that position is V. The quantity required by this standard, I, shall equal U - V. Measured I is -75 angstrom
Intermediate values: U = 5620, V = 5695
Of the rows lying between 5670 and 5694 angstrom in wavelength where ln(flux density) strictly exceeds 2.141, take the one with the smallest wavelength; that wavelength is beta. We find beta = 5677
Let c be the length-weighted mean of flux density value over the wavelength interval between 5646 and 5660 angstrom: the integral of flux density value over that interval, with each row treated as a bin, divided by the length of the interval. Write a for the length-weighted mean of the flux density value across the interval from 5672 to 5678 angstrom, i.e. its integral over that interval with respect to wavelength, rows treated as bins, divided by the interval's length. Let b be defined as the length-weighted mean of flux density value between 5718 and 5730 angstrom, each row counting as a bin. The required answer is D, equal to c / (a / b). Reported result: 7.0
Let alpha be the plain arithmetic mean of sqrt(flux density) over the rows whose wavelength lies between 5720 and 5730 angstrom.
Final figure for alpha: 2.85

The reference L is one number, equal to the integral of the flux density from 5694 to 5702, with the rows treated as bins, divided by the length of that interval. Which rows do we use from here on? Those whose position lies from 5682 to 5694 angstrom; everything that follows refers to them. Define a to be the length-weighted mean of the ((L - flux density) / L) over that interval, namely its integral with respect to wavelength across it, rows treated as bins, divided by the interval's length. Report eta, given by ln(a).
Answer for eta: -5.6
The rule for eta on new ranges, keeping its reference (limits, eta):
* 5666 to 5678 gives -4.8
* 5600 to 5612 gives -3.8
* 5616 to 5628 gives -2.7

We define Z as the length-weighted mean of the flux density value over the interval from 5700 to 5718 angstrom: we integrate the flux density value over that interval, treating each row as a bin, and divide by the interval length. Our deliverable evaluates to 7.4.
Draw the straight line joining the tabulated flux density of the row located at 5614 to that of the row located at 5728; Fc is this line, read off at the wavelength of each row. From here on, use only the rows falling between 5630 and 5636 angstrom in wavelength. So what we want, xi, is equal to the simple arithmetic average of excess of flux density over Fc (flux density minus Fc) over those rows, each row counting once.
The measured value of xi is 0.09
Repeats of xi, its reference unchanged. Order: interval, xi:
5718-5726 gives 0.56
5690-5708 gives 0.49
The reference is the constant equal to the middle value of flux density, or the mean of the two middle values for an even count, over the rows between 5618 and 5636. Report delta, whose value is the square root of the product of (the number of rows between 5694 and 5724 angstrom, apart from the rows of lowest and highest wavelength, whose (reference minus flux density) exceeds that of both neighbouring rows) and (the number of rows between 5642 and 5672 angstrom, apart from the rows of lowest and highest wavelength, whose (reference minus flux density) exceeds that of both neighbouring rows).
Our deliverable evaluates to 2.45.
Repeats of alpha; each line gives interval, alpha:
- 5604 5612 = 2.89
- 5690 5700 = 3.00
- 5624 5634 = 2.84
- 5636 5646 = 2.91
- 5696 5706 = 2.80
